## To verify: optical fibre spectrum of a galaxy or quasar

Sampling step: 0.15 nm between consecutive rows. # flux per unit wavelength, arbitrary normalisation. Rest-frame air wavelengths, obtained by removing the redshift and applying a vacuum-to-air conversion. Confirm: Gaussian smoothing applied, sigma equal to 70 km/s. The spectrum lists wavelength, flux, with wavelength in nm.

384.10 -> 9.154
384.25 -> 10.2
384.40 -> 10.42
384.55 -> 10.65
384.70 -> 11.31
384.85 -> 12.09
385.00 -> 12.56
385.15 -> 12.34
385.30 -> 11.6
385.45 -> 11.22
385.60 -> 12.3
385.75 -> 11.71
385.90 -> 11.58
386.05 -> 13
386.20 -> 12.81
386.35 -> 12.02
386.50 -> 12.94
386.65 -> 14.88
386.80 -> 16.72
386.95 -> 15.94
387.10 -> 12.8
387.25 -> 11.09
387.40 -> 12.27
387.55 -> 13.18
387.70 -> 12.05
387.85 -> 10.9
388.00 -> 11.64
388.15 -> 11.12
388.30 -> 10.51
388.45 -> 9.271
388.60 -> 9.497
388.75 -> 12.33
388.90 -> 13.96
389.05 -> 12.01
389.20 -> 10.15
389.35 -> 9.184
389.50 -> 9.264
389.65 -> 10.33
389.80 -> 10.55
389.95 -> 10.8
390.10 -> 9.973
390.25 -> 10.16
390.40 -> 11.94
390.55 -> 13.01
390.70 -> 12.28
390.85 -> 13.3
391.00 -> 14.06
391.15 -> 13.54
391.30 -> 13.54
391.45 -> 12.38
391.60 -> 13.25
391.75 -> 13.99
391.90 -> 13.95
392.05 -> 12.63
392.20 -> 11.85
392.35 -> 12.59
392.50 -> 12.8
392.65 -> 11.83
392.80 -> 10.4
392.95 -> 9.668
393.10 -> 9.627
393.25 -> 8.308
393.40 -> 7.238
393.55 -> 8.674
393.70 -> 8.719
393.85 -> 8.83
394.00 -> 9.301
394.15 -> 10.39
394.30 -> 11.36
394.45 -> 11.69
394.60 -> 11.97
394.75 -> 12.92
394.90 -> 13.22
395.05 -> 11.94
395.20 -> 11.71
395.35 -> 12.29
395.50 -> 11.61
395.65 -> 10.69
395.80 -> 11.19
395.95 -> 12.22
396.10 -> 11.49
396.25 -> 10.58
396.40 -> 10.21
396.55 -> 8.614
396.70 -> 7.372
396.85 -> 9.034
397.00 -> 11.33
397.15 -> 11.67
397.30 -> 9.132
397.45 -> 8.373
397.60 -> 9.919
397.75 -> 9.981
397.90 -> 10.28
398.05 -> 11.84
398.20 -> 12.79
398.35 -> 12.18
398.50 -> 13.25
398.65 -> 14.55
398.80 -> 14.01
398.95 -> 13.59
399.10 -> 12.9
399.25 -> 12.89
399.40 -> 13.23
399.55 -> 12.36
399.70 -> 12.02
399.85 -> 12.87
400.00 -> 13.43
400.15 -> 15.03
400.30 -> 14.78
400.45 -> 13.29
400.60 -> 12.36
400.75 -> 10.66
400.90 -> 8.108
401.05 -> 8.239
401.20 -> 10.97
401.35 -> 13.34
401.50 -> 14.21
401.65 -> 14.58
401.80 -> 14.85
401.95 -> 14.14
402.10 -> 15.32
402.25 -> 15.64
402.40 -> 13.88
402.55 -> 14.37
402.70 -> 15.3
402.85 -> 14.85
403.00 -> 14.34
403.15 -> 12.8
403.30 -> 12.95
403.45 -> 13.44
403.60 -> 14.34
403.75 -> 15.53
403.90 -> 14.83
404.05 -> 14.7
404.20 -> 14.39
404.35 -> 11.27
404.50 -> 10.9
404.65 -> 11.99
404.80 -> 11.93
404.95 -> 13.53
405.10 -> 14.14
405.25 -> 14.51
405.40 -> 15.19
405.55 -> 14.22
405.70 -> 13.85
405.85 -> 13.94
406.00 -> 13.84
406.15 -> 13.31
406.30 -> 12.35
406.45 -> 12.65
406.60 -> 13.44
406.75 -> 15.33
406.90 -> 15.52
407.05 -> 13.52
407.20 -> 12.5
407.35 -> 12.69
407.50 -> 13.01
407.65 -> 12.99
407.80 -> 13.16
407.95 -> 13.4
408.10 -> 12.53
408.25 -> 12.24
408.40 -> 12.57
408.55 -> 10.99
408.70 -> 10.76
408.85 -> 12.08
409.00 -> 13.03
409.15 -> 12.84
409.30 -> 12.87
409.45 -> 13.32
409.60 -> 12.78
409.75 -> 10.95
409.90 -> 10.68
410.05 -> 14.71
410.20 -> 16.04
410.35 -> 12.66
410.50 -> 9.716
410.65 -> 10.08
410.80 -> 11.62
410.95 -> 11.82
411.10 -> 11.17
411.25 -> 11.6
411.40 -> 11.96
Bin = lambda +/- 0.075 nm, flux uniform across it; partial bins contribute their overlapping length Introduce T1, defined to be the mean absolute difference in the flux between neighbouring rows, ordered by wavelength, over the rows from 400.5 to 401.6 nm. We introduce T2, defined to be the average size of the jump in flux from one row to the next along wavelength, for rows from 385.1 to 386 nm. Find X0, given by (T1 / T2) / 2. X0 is 1.48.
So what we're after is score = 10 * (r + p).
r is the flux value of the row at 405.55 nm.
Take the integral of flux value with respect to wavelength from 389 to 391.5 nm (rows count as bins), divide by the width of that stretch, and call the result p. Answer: 258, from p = 11.5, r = 14.22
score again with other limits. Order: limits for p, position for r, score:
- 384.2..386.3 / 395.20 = 234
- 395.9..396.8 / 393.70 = 187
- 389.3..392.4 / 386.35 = 241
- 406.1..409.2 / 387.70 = 249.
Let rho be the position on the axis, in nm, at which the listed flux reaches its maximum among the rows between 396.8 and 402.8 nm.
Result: 402.25 nm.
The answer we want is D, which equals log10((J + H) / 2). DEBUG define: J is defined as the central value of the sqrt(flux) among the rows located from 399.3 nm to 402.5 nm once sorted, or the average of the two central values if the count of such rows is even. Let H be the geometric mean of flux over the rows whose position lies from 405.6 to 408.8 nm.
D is 0.92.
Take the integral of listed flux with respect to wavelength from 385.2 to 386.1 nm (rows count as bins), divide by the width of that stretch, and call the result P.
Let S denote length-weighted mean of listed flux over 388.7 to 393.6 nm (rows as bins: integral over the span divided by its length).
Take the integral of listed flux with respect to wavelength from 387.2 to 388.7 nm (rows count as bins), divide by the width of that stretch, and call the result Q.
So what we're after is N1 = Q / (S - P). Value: -30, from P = 11.9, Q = 11.2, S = 11.5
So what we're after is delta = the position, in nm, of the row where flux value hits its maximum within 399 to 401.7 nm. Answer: 400.15 nm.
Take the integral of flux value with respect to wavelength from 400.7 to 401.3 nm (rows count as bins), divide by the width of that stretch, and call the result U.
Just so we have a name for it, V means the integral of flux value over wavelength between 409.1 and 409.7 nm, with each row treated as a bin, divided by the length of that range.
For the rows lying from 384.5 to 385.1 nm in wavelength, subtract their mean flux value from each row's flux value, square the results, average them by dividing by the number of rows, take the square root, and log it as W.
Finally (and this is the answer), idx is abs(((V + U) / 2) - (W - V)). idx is 23.4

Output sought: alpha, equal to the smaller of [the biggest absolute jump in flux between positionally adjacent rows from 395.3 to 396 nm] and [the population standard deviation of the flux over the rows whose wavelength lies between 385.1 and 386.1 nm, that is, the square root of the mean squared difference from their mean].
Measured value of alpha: 0.6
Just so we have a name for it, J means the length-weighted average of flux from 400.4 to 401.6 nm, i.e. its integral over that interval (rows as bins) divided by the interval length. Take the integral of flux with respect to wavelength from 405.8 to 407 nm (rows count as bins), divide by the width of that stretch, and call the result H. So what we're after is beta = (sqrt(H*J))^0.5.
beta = 3.54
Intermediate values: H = 13.8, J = 11.4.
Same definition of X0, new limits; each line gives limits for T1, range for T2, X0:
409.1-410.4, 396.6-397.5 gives 0.49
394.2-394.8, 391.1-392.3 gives 0.37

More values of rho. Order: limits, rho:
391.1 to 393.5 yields 391.75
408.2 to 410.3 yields 410.20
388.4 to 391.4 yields 391.00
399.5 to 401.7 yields 400.15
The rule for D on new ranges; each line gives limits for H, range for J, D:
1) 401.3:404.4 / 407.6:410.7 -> 0.95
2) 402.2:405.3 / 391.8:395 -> 0.93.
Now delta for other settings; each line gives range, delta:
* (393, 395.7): 394.90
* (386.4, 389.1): 386.80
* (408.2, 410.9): 410.20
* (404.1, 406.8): 406.75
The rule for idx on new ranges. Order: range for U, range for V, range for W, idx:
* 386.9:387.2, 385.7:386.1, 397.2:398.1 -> 24.0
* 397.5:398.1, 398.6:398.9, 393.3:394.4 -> 25.3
